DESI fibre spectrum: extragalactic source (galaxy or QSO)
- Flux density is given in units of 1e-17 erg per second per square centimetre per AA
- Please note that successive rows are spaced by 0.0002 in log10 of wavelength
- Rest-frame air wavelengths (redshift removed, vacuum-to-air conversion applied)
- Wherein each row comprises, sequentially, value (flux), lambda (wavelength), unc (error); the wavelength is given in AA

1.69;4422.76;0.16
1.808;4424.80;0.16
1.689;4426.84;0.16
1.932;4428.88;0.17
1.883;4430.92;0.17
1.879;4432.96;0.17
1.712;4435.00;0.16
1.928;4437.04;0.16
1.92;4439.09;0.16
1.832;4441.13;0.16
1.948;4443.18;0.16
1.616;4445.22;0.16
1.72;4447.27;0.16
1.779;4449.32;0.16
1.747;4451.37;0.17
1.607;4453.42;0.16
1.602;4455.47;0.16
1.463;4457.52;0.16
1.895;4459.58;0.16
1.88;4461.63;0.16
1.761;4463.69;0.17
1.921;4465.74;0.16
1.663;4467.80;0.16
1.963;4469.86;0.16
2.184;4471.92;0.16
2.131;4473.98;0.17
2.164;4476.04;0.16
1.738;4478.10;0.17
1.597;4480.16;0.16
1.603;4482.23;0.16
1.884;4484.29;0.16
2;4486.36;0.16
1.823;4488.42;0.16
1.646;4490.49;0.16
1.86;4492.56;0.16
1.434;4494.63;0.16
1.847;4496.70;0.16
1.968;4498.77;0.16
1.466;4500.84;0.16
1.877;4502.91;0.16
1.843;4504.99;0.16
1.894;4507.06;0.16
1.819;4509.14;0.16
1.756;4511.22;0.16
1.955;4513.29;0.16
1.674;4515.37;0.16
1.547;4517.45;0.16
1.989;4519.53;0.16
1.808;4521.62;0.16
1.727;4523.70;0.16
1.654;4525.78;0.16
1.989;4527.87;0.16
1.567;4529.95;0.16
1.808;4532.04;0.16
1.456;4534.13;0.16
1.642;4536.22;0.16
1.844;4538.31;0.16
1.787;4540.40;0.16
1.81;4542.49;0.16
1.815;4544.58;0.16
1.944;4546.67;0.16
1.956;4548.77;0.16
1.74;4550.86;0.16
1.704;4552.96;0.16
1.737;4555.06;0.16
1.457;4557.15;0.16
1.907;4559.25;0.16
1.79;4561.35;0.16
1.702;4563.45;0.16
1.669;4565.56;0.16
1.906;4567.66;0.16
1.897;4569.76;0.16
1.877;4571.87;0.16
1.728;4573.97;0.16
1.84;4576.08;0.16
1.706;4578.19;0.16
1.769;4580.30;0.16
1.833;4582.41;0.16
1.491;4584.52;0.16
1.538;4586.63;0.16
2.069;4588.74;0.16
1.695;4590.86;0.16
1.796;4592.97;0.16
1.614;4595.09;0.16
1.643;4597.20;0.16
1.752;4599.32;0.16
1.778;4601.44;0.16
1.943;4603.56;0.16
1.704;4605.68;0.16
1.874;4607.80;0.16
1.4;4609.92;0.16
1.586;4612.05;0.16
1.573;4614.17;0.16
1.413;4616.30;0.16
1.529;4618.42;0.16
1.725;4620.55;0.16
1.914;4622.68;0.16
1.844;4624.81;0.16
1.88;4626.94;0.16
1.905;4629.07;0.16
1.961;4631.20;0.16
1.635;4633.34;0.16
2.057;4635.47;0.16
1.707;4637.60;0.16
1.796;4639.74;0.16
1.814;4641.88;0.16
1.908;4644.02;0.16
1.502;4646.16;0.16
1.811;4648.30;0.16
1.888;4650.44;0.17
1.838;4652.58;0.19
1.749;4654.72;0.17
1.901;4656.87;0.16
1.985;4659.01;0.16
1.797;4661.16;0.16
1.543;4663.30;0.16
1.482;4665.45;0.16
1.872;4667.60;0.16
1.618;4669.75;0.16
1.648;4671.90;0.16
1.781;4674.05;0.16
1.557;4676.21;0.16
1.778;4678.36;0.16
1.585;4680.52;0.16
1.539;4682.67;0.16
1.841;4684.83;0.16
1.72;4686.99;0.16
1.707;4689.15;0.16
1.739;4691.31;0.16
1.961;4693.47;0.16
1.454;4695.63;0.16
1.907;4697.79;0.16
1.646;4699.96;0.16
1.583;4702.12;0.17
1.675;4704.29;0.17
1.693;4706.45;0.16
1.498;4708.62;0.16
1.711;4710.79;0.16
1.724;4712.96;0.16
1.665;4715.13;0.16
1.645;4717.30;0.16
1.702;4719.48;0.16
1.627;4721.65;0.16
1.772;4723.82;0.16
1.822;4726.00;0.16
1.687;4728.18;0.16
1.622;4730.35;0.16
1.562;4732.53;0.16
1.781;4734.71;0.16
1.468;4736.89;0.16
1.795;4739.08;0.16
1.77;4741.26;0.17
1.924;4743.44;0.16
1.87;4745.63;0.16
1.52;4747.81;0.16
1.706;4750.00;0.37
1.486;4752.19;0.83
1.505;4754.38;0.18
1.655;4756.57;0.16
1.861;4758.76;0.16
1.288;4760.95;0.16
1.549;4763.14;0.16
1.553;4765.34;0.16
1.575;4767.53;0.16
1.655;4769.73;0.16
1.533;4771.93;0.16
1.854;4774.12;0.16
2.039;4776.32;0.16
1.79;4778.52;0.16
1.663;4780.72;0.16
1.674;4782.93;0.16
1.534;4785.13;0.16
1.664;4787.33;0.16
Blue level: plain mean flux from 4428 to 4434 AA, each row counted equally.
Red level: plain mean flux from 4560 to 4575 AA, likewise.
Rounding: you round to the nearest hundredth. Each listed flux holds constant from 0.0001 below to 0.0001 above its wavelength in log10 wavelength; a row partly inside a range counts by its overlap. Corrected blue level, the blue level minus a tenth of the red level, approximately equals 1.72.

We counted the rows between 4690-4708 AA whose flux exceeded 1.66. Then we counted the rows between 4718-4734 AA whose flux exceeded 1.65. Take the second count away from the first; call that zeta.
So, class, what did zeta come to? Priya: 1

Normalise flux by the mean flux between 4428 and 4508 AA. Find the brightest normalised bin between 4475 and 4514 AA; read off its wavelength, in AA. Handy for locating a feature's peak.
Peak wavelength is 4476.04 AA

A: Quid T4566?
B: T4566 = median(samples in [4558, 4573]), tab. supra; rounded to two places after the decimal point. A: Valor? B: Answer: 1.88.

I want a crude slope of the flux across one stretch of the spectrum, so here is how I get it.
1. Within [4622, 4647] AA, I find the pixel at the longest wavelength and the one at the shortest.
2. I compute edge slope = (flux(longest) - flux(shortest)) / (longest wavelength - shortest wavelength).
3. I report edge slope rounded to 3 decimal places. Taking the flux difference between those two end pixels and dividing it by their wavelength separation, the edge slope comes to -0.018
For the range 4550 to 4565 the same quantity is -0.003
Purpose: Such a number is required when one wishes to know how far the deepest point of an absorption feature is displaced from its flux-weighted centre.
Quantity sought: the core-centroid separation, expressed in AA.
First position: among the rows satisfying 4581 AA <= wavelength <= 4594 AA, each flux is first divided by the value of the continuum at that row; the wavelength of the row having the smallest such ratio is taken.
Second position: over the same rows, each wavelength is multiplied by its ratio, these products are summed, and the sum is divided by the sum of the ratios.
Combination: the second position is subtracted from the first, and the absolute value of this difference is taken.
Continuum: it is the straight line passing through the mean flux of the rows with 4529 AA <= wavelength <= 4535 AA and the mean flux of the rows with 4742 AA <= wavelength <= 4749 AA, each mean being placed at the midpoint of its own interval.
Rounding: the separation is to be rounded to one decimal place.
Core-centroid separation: 3.3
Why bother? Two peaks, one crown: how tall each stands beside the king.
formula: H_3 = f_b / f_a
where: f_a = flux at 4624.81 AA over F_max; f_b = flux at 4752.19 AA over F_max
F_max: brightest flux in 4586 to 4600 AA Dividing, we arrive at 0.81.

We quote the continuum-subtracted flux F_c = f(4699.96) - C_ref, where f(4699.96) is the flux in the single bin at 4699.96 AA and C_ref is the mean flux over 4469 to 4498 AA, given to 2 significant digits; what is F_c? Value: -0.20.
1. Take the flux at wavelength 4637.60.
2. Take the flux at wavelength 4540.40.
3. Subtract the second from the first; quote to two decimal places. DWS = -0.08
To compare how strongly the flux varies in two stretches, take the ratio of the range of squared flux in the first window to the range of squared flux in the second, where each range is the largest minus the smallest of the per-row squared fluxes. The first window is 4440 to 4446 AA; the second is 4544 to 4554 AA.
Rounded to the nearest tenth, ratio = 1.3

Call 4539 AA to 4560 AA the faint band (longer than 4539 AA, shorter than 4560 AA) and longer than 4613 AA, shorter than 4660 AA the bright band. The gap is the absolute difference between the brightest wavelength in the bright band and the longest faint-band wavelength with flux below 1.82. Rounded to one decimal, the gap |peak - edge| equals 78.3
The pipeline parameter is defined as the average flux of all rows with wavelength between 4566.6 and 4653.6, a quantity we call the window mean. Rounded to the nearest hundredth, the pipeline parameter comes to 1.76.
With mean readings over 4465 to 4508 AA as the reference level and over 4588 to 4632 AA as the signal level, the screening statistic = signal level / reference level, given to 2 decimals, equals 0.95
